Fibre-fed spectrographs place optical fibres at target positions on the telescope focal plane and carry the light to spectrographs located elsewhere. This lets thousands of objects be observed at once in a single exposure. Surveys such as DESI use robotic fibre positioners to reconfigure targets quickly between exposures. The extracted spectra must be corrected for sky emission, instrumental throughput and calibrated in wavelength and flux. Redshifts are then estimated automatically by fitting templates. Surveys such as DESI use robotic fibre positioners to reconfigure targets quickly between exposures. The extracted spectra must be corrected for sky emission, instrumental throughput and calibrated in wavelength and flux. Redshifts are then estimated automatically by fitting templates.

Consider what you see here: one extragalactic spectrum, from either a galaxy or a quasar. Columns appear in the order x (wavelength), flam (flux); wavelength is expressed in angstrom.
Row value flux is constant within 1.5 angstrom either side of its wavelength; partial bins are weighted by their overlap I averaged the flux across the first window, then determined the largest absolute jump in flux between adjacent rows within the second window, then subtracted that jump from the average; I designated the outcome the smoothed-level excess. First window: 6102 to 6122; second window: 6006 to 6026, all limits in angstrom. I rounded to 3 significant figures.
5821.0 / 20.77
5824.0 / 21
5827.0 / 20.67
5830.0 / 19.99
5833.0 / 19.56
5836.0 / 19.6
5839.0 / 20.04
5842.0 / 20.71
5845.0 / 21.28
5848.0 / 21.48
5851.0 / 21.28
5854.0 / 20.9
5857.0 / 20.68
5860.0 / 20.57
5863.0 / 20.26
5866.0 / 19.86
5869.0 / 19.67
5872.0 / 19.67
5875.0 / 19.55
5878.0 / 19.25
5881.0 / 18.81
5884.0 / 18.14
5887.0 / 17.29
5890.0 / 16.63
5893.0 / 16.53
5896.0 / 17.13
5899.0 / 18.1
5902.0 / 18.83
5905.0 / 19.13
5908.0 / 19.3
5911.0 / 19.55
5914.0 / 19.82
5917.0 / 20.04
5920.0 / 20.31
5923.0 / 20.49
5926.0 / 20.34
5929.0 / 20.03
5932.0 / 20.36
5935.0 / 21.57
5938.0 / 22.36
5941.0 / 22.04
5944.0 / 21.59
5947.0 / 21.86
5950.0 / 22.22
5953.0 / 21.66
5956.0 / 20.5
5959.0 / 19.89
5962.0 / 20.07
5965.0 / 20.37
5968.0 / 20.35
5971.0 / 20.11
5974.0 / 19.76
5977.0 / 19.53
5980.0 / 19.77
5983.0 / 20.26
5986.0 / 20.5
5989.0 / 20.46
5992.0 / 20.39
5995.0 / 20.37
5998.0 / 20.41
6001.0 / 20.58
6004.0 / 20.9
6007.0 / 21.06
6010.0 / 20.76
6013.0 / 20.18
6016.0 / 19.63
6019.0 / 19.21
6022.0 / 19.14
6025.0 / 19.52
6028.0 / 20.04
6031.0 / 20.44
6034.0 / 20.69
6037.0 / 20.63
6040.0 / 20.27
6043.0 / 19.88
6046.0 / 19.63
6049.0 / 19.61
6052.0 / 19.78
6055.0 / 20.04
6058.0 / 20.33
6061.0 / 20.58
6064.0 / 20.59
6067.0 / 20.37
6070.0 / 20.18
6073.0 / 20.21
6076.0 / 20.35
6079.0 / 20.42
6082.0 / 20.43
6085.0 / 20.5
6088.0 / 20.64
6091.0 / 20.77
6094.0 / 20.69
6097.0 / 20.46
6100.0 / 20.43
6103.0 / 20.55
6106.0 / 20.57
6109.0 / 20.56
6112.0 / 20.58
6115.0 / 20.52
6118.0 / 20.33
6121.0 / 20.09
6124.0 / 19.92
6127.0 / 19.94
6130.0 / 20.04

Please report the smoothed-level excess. 19.9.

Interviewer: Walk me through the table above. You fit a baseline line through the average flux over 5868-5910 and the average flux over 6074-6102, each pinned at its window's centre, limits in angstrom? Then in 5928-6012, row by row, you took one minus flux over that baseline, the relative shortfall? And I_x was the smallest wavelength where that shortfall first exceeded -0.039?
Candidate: 5959.0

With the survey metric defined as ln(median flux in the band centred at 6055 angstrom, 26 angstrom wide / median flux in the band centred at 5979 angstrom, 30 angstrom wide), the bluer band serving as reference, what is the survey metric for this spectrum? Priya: -0.013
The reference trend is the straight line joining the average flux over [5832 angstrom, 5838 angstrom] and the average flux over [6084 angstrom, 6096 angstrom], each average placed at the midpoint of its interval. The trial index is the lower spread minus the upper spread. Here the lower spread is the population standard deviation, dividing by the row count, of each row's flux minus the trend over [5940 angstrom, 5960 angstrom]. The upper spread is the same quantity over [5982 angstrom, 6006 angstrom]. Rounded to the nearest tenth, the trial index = 0.7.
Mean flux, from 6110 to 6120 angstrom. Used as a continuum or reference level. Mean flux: 20.5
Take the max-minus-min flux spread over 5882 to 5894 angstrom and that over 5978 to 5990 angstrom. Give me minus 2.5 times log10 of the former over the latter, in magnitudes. -0.86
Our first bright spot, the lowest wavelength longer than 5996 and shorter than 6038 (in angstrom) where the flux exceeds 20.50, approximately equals 6001.0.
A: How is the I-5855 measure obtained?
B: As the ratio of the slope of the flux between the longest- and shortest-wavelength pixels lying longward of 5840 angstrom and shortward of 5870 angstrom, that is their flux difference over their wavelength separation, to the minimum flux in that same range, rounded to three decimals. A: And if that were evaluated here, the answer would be -0.002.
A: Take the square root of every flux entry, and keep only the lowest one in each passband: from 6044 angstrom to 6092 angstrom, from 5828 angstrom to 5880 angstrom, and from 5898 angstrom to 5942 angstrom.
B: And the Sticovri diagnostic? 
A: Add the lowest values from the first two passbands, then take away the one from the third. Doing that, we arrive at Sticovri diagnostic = 4.56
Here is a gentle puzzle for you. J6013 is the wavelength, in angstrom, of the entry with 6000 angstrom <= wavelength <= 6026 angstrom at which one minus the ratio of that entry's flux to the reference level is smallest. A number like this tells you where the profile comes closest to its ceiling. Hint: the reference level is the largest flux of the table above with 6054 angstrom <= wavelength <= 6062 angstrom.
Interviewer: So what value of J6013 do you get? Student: 6007.0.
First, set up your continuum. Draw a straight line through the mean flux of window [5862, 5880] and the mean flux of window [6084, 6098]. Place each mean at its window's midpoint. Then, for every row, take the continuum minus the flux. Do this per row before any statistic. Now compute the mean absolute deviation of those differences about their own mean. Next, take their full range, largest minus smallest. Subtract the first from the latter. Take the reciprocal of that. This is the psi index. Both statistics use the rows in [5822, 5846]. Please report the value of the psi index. 0.9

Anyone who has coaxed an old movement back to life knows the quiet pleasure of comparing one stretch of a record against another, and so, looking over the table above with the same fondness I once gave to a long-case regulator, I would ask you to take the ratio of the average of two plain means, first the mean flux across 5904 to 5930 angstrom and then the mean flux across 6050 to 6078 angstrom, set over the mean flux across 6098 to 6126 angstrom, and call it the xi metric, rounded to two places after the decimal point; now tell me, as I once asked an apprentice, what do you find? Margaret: 0.98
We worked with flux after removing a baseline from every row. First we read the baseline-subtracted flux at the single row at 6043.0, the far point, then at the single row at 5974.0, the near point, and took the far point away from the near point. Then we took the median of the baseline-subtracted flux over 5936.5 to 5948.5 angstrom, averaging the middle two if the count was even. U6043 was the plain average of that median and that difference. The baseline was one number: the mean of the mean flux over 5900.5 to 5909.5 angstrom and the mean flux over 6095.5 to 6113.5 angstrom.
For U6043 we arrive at 1.0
